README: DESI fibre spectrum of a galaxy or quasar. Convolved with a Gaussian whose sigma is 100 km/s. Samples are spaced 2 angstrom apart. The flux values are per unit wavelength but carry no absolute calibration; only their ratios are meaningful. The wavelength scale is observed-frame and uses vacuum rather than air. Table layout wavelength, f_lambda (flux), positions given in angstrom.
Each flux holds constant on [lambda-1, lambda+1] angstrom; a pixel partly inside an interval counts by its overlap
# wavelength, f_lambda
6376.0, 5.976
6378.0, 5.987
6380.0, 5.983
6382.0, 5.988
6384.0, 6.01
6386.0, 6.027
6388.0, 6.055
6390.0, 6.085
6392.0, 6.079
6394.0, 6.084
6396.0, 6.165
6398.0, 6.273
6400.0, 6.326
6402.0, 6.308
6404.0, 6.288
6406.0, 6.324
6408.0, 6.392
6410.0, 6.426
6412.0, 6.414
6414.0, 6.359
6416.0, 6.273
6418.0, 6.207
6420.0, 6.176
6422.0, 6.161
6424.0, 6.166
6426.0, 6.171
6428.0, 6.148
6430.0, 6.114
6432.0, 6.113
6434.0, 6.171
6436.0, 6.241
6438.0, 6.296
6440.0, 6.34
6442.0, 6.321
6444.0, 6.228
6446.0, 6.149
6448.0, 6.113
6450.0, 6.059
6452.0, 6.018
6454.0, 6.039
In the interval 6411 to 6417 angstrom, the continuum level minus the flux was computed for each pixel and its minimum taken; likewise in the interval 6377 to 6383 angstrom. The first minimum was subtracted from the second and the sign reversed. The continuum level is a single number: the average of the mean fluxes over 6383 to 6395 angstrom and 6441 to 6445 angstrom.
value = -0.43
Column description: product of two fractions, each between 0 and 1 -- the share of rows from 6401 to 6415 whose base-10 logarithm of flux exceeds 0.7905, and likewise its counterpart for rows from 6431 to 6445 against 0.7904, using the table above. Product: 0.71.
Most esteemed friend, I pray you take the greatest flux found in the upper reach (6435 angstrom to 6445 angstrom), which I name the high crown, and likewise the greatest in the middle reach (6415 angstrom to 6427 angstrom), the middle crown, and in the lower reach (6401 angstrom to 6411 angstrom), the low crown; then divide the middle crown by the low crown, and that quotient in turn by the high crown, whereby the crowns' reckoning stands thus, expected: 0.154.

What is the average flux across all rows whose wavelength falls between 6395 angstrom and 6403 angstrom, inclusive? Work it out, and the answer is 6.27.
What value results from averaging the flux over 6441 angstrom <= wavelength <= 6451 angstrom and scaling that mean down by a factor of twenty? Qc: 0.309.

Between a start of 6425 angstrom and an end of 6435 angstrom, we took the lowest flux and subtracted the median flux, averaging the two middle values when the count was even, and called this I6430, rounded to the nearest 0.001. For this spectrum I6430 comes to -0.035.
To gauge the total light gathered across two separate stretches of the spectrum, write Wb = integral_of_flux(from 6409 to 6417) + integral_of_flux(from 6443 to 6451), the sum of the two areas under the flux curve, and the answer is 100.0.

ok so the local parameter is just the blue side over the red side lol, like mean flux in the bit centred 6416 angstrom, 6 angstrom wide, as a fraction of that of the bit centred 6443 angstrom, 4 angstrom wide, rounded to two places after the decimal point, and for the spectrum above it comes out 1.00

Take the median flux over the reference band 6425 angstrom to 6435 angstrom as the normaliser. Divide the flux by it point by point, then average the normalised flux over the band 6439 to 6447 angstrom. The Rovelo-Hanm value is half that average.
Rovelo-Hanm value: 0.509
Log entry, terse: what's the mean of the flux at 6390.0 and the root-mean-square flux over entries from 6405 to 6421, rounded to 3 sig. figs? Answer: 6.20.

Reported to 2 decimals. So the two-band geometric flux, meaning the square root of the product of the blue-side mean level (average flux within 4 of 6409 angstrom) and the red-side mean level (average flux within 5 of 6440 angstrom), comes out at 6.34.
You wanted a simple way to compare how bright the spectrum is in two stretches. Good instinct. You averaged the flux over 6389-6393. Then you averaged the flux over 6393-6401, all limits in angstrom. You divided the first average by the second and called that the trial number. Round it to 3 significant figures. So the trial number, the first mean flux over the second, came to 0.979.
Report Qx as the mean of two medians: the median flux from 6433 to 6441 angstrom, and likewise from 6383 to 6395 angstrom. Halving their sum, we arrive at 6.17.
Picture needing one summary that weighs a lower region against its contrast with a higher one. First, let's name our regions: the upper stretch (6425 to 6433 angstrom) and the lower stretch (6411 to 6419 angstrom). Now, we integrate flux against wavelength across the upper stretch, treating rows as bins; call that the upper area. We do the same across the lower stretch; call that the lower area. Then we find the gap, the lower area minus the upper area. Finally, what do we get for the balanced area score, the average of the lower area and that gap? 26.0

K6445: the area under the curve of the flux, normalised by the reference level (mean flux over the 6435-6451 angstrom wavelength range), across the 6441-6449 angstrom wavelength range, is 7.98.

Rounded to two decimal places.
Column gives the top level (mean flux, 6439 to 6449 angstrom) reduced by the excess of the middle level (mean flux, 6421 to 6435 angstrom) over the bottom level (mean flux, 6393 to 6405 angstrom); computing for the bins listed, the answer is 6.32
